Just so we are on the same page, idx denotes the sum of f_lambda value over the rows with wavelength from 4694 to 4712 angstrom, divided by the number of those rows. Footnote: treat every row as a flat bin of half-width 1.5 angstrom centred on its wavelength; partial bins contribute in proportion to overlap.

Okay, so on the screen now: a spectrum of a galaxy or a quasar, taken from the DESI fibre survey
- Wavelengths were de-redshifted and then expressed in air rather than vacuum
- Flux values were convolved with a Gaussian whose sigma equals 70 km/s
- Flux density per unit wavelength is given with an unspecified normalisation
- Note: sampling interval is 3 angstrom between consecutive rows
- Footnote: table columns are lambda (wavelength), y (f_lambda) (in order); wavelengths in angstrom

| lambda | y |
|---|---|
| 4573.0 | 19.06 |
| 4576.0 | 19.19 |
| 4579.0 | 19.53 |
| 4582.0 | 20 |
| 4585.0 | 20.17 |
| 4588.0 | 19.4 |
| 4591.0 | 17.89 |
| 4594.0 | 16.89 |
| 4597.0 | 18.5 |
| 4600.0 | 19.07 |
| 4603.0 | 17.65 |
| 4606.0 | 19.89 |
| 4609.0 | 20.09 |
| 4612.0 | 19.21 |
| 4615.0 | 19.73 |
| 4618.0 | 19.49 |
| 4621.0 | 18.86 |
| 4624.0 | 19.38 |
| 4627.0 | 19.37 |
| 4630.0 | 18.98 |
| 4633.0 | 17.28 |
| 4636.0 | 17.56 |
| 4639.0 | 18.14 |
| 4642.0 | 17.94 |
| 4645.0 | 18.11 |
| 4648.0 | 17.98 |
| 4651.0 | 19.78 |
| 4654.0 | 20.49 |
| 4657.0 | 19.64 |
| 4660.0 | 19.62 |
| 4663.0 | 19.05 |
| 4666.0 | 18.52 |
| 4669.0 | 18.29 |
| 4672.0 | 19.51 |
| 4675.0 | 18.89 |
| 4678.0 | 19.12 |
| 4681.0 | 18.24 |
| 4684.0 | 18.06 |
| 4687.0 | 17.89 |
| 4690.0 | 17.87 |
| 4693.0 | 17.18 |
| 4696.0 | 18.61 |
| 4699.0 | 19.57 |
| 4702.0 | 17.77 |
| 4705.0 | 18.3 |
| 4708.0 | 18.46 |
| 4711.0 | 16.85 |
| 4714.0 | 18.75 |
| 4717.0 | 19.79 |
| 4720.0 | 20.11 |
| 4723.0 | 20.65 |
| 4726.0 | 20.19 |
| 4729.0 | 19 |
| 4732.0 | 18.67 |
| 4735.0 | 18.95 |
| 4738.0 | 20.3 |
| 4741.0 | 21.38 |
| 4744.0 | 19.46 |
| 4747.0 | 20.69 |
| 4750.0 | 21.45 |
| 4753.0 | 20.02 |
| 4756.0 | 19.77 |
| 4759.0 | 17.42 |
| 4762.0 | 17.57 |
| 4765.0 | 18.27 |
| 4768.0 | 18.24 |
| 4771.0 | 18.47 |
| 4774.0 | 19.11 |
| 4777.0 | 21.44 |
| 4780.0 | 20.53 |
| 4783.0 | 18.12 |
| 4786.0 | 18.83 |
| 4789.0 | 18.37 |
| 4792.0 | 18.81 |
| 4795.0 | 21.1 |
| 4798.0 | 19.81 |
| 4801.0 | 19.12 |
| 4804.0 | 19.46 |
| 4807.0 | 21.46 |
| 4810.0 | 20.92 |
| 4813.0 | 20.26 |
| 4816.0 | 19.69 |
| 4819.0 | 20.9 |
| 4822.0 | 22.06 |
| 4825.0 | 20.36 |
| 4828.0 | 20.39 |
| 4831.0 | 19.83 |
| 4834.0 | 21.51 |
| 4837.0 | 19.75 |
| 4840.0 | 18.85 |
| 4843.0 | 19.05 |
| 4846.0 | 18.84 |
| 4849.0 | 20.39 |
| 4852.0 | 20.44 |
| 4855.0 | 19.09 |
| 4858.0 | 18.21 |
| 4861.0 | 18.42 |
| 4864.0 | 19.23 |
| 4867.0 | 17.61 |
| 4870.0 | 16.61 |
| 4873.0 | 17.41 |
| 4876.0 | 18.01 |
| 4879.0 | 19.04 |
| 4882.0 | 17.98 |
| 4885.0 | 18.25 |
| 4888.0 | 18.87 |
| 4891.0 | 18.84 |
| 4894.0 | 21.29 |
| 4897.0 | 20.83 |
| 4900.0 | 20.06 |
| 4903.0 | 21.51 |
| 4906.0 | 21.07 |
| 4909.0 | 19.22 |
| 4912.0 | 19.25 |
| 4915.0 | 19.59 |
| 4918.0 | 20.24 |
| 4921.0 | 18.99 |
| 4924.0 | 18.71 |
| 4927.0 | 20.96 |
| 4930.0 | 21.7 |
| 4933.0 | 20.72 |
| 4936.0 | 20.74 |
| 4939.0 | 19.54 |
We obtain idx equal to 18.3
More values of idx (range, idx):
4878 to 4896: 19.0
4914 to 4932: 20.0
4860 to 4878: 17.9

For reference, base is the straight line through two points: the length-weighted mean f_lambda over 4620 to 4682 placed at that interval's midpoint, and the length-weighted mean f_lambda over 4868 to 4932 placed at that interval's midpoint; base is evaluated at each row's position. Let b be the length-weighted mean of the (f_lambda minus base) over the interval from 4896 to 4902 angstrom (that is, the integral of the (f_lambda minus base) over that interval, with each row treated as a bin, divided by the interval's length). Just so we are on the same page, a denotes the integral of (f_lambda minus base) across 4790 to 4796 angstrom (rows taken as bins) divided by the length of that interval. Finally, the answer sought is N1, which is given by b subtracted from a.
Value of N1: -0.5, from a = 0.6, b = 1.1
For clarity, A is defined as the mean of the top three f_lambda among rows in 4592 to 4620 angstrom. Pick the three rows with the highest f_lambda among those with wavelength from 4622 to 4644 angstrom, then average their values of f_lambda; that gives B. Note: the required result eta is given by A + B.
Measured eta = 39.1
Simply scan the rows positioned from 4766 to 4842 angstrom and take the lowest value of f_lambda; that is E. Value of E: 18.12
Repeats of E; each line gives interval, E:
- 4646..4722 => 16.85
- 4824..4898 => 16.61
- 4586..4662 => 16.89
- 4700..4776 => 16.85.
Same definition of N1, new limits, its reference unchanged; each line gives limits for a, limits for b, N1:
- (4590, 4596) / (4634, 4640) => -0.2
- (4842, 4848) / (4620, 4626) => -0.7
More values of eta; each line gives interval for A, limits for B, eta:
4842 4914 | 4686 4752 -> 42.5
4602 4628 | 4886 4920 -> 41.2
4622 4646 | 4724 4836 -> 40.9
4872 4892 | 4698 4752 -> 40.1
